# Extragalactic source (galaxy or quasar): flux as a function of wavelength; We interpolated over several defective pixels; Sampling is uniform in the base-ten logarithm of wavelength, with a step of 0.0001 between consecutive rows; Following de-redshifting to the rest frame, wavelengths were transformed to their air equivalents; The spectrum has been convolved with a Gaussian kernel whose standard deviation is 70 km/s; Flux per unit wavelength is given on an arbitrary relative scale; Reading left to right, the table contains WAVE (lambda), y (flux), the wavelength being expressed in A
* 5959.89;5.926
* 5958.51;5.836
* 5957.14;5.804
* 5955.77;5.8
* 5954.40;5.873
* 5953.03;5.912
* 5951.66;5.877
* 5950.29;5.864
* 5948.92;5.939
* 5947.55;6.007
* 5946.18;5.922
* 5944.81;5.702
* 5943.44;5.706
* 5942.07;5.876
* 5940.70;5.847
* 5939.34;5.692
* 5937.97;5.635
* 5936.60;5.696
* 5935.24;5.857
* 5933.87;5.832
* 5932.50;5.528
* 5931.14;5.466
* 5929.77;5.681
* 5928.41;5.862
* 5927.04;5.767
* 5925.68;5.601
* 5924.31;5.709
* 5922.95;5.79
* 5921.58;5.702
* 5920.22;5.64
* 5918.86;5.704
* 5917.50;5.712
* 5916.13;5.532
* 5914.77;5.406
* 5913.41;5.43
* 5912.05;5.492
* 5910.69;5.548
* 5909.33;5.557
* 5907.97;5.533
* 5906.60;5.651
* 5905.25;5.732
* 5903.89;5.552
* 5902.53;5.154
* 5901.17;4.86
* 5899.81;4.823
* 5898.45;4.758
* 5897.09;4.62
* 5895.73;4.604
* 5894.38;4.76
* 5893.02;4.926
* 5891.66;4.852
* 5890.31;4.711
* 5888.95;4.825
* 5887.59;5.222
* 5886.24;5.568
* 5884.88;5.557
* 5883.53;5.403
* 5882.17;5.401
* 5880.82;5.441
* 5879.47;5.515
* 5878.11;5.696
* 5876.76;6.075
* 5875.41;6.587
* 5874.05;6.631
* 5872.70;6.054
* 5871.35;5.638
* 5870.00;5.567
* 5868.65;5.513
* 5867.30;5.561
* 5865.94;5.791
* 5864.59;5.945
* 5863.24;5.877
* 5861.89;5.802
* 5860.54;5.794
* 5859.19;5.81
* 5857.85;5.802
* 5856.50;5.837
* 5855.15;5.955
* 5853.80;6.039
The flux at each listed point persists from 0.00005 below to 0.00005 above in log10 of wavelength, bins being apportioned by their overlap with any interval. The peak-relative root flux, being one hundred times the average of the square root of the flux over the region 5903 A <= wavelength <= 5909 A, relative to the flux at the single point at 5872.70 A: 39.1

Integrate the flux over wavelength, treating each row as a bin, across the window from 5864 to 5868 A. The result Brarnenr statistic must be 23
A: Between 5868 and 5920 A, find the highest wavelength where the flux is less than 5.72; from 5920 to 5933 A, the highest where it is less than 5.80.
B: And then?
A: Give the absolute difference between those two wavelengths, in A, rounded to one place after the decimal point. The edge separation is 13.6 A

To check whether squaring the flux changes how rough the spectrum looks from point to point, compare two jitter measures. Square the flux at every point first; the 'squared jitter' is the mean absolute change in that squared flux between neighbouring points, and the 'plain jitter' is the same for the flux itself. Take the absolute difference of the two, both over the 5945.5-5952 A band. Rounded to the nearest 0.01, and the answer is 0.66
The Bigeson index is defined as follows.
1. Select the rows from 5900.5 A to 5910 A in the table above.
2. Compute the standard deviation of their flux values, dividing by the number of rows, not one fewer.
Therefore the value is 0.29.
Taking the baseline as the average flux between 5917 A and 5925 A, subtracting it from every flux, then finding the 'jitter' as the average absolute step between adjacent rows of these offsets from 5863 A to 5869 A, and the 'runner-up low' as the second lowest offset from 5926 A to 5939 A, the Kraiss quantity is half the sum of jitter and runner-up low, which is -0.03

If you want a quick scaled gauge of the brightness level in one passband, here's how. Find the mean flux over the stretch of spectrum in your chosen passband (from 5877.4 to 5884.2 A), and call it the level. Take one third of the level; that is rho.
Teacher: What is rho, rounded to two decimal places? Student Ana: 1.83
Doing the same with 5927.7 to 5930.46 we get 1.92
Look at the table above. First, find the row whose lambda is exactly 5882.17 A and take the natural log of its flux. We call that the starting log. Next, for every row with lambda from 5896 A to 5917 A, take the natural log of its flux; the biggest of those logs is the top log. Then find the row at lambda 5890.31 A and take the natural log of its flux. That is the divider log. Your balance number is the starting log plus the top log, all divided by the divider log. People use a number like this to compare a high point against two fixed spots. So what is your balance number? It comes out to 2.21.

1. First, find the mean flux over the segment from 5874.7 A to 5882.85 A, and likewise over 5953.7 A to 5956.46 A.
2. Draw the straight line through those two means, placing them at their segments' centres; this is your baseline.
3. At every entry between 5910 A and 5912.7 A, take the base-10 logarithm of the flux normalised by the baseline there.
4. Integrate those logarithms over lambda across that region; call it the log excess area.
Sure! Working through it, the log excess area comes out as -0.06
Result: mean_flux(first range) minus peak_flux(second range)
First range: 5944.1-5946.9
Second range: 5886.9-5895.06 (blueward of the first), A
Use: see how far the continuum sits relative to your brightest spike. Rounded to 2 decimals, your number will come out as 0.59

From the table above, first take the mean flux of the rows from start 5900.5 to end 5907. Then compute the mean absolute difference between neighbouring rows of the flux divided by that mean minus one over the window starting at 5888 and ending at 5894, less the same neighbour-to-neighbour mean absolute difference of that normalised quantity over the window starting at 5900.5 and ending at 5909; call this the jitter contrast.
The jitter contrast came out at -0.019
